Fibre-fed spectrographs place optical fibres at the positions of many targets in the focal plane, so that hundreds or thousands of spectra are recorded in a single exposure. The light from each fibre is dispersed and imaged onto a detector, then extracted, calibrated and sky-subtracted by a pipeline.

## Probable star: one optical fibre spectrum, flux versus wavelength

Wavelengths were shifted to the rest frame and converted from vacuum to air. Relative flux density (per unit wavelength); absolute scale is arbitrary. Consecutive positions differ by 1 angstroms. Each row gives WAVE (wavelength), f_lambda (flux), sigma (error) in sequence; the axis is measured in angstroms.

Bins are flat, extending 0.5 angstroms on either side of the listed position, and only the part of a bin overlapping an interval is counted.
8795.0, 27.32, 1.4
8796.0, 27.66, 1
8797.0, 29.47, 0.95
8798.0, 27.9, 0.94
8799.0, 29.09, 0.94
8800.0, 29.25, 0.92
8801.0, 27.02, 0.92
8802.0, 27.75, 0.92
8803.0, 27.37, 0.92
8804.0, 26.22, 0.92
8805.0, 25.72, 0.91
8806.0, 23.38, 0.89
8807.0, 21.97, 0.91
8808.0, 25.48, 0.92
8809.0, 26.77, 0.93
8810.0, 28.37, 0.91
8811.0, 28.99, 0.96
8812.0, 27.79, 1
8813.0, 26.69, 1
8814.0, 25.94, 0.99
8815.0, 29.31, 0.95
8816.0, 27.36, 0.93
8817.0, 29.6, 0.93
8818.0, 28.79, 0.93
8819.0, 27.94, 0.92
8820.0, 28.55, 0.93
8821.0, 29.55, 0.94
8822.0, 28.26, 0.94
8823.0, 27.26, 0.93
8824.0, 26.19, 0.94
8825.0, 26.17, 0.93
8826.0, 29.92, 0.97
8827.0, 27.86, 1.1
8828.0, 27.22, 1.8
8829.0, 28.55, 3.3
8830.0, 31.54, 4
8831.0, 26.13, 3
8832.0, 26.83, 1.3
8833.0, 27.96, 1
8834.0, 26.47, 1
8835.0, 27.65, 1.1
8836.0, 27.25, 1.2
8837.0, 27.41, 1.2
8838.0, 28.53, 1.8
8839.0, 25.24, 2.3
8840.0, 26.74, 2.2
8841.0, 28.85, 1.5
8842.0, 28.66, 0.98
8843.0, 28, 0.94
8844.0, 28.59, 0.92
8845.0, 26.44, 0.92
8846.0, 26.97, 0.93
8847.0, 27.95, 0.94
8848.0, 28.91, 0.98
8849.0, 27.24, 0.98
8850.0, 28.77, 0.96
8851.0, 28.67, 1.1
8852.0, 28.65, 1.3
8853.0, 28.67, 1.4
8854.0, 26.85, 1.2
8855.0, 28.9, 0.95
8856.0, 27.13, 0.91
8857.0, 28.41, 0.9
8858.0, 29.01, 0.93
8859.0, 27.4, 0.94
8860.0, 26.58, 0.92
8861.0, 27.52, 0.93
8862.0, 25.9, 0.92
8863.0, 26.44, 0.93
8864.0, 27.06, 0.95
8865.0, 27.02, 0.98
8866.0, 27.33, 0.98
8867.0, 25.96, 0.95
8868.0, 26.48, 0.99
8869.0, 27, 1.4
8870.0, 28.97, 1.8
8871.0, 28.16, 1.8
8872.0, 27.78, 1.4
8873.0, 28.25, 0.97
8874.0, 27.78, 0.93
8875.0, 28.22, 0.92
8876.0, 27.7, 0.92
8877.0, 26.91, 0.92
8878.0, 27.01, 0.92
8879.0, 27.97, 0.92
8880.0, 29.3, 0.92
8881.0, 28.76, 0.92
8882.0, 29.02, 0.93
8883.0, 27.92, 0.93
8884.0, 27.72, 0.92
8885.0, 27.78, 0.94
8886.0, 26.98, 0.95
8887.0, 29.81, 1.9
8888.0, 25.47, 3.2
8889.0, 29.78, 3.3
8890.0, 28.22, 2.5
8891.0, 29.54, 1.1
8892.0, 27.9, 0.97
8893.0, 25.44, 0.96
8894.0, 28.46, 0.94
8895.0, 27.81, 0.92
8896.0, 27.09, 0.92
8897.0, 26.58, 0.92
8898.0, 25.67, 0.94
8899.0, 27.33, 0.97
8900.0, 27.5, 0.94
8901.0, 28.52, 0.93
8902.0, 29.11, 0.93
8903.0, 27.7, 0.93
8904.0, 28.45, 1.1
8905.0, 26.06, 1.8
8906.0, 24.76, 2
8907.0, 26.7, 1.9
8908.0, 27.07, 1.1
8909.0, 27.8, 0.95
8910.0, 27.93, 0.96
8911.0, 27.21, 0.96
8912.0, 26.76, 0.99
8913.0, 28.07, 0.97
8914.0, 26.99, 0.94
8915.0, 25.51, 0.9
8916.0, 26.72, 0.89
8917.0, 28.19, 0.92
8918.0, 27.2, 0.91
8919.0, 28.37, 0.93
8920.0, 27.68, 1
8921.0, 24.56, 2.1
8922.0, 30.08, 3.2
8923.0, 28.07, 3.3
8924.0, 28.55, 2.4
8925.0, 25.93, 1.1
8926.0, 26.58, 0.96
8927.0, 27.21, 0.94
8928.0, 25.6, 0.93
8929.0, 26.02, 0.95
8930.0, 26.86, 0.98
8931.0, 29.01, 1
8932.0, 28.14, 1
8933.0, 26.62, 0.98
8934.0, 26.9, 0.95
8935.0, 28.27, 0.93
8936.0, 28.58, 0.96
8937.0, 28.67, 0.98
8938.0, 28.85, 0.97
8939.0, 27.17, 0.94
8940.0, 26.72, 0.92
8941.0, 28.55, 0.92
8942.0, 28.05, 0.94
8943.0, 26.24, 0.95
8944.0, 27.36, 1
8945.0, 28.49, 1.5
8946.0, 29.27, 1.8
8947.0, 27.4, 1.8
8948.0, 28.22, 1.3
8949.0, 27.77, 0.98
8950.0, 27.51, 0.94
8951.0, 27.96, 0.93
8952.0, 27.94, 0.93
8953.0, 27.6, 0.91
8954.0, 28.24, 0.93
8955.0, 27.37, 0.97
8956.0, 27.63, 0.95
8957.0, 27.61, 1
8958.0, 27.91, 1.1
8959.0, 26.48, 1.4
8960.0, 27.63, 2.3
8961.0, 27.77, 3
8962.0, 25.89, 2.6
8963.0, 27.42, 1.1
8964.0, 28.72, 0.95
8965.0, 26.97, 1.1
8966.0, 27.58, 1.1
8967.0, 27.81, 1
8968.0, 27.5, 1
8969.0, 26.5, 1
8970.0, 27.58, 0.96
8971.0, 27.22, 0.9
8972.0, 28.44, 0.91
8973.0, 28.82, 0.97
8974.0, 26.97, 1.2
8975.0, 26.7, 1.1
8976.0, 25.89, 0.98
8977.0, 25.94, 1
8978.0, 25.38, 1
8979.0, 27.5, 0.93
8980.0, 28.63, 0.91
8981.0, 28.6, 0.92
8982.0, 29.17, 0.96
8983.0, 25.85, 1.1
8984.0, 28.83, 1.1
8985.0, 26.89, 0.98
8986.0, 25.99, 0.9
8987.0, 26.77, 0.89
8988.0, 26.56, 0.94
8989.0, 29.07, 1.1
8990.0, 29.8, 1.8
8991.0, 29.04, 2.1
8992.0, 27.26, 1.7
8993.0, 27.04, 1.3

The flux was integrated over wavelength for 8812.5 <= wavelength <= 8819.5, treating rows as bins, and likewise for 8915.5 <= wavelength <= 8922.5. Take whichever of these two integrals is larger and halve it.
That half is 97.8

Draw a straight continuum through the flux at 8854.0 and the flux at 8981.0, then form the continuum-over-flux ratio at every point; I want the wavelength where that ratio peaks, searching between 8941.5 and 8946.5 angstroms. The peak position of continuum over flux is 8943.0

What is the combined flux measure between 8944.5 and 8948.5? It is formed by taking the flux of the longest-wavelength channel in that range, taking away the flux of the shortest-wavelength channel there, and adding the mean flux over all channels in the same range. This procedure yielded 28.1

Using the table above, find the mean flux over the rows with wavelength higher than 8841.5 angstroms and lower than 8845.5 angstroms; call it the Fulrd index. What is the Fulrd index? 27.92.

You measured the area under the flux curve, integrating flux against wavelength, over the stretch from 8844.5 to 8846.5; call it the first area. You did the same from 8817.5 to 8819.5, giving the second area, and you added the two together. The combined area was 110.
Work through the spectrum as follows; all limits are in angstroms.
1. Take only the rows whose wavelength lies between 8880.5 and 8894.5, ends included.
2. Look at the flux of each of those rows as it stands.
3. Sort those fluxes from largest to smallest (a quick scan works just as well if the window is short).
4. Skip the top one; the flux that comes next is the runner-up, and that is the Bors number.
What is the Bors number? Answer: 29.78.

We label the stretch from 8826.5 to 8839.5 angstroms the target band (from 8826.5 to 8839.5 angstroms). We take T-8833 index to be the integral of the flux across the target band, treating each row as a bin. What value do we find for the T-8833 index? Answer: 359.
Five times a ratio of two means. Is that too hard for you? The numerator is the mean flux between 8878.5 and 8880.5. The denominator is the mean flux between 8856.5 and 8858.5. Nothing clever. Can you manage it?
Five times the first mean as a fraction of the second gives 4.99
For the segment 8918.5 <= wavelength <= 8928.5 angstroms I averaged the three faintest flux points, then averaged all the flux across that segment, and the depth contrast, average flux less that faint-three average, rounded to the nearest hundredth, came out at 1.90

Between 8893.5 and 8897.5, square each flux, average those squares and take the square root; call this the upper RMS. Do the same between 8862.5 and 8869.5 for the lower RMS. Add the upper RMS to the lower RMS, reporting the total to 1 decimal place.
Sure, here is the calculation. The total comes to 54.3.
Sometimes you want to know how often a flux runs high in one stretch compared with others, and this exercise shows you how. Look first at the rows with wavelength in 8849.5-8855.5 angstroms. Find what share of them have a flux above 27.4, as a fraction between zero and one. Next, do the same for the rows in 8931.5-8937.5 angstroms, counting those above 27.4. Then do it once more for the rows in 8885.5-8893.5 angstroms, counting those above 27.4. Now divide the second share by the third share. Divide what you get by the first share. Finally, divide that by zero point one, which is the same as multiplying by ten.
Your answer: 13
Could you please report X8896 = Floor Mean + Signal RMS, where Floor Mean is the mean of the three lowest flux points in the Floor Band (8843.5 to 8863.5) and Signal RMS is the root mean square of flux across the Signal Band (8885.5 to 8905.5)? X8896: 54.0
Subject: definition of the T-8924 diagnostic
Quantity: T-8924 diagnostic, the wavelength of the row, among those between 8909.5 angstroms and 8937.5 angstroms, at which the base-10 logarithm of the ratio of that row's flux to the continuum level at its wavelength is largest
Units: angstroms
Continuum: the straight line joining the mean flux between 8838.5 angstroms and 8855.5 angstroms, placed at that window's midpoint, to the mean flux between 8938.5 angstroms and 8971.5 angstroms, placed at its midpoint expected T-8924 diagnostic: 8922.0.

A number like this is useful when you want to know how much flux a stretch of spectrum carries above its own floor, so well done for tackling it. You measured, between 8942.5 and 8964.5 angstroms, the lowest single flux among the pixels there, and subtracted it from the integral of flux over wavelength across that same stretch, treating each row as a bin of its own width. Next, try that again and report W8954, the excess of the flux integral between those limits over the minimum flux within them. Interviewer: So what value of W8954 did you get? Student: 583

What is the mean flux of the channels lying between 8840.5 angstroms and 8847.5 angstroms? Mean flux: 27.9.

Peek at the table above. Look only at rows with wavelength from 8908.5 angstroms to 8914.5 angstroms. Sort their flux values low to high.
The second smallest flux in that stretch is 26.99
